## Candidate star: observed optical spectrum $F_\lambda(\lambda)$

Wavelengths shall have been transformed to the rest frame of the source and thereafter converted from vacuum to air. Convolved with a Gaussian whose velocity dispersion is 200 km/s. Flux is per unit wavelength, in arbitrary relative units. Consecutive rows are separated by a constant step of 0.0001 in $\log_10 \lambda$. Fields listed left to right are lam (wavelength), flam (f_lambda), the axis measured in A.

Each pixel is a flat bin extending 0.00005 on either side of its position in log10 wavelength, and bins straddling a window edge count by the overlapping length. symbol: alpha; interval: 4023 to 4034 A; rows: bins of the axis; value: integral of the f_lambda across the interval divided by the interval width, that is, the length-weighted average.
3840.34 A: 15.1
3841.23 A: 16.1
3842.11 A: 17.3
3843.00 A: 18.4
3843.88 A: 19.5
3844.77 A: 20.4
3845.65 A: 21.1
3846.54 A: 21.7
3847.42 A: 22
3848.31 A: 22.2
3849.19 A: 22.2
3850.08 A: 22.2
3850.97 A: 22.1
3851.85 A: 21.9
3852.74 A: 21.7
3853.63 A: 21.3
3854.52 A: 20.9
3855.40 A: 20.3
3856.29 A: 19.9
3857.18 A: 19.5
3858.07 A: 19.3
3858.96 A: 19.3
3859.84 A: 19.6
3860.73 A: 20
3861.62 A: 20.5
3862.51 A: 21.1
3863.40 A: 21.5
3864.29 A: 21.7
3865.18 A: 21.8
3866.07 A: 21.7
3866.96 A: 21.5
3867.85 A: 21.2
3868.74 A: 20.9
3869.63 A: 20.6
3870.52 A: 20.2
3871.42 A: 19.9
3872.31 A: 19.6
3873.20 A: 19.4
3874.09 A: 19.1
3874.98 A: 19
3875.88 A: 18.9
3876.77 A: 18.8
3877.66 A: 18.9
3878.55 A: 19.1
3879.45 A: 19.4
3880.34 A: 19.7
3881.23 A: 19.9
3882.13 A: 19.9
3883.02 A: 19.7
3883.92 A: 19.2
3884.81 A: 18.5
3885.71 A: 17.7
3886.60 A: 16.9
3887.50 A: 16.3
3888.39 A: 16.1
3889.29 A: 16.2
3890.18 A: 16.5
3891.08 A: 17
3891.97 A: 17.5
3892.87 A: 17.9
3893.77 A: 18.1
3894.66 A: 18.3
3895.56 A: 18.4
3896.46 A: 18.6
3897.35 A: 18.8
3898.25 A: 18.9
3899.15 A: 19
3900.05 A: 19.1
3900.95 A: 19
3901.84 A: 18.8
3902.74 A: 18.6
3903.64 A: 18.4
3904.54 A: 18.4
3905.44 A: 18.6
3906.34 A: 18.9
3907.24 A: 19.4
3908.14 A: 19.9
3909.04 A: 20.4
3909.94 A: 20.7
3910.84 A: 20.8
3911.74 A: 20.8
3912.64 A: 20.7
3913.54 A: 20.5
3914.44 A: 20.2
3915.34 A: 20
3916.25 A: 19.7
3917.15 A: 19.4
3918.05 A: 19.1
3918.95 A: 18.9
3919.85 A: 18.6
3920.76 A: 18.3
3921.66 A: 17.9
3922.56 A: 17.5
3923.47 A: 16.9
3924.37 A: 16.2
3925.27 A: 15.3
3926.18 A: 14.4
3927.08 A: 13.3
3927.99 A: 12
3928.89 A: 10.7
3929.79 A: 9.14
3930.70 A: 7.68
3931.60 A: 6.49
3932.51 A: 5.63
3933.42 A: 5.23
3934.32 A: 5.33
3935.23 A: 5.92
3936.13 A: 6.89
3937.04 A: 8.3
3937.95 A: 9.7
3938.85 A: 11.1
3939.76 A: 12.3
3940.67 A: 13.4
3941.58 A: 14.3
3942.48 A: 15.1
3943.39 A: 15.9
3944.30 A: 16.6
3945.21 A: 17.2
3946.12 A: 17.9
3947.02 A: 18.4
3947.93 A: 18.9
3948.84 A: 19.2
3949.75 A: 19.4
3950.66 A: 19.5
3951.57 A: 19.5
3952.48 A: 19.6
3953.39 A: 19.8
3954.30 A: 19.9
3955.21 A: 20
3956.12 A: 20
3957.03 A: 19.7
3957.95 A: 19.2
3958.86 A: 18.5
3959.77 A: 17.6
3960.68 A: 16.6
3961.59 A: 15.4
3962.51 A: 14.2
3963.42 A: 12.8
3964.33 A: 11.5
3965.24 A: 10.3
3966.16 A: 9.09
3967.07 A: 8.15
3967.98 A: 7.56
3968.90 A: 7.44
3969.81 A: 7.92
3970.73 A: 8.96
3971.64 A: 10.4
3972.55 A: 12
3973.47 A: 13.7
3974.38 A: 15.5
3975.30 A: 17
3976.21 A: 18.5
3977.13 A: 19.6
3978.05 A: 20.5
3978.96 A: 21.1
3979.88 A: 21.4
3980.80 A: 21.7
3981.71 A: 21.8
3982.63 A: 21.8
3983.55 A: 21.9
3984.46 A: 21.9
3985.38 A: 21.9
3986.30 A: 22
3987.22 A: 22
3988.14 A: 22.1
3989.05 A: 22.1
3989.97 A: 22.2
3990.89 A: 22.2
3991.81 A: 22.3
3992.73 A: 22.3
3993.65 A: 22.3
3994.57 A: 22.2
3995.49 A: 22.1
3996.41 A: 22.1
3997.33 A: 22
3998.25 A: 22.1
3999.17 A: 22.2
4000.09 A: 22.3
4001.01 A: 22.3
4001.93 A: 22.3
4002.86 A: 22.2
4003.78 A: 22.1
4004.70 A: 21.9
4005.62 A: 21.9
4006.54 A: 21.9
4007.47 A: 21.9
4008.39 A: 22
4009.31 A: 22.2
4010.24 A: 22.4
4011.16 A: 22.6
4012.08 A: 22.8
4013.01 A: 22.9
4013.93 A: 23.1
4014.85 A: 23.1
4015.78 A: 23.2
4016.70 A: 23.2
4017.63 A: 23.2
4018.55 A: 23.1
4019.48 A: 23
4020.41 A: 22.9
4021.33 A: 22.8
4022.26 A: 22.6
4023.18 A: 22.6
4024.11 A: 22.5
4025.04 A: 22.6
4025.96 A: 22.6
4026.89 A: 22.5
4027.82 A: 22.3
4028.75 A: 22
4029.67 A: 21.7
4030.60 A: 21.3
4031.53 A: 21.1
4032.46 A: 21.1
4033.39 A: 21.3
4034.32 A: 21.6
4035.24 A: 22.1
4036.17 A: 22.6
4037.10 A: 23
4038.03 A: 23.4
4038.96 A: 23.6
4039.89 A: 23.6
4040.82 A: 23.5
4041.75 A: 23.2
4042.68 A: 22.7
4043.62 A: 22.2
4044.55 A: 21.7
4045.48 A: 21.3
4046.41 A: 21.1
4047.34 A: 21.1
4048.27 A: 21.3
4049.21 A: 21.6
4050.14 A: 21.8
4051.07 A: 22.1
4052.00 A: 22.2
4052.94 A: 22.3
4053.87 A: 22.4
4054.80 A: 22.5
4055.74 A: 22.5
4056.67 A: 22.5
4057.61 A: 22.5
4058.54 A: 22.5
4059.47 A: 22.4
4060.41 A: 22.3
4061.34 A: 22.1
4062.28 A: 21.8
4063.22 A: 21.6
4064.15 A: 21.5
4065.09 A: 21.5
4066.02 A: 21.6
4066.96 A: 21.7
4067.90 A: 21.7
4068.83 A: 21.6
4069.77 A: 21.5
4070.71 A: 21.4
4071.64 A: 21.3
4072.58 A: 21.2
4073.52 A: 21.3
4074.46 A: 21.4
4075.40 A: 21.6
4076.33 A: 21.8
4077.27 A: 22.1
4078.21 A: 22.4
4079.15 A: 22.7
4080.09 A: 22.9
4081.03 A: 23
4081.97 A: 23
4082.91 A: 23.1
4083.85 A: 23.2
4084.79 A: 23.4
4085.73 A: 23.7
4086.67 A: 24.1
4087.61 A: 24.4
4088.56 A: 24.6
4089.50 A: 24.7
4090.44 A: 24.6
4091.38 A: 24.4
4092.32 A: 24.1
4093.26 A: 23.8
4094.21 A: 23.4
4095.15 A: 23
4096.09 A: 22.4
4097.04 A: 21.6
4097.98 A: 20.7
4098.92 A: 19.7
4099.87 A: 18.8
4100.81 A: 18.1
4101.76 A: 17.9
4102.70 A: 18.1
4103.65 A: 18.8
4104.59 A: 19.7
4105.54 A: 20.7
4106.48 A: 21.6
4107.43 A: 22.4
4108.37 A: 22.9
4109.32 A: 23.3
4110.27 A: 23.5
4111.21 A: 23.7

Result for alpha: 21.9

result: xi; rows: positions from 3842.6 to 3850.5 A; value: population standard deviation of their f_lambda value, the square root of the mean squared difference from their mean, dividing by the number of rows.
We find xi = 1.30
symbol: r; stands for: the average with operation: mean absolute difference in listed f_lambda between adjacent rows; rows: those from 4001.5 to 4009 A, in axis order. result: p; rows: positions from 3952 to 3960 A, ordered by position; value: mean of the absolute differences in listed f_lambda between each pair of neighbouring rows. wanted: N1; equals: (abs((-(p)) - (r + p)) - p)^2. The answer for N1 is 0.2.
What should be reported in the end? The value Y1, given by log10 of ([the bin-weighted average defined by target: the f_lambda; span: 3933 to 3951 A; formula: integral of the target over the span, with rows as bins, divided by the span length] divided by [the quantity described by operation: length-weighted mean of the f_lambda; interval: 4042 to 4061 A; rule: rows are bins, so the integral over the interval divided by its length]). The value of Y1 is -0.21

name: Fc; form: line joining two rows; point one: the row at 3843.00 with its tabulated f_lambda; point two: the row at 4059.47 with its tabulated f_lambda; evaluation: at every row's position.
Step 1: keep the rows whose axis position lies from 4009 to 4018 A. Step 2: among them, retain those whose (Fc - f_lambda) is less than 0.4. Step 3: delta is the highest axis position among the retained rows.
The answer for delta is 4017.63 A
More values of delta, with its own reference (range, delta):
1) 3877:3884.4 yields 3883.92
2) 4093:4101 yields 4095.15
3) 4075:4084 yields 4083.85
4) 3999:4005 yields 4004.70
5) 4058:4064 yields 4061.34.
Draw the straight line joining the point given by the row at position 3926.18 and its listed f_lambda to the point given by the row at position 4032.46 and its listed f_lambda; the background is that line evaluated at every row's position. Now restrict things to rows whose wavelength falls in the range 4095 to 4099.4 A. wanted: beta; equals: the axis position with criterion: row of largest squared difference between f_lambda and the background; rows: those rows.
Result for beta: 4098.92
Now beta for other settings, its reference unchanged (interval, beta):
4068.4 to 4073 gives 4072.58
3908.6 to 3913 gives 3910.84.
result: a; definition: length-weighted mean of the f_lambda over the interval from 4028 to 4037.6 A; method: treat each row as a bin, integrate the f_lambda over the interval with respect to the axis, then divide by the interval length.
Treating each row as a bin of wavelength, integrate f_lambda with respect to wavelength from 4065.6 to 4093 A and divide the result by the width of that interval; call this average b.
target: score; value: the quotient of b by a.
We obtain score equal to 1.04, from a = 22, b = 22.7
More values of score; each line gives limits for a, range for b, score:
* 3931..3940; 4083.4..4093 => 3.18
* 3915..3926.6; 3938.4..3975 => 0.85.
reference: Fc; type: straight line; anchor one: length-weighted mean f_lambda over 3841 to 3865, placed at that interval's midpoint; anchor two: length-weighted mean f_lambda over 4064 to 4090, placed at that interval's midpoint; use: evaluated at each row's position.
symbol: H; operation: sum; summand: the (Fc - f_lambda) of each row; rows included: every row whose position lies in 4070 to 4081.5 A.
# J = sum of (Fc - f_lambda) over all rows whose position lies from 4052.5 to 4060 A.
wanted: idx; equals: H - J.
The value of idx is 8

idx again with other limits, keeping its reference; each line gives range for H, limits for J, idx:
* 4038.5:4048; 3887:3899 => -45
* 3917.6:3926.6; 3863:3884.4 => 22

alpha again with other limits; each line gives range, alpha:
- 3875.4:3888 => 18.8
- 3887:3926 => 18.5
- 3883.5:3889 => 17.4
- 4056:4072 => 21.9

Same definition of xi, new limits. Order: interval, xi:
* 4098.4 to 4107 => 1.20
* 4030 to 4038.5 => 0.82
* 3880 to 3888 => 1.30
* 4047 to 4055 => 0.47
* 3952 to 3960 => 0.77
